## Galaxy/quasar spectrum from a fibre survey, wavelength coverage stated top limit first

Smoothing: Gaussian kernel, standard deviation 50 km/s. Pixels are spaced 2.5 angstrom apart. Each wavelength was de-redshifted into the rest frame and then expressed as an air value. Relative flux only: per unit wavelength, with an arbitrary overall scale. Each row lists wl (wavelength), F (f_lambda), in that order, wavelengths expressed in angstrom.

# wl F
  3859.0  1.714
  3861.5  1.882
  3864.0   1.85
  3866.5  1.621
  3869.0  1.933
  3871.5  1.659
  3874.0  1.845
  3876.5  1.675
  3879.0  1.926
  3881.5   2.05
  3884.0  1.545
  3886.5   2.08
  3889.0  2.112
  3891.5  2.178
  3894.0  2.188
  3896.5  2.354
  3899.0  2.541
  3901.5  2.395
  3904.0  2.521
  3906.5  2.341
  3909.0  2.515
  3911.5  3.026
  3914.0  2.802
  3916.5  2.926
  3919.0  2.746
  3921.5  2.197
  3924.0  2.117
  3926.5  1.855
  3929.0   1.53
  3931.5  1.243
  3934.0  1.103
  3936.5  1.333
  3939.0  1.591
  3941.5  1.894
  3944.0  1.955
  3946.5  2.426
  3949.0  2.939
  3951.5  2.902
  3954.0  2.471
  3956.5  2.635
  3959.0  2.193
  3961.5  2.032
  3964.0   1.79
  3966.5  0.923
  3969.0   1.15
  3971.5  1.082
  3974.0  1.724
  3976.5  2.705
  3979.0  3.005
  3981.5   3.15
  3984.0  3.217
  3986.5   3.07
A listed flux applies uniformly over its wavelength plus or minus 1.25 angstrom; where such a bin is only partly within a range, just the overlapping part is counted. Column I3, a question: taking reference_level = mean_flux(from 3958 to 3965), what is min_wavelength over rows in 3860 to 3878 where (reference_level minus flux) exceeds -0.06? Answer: 3861.5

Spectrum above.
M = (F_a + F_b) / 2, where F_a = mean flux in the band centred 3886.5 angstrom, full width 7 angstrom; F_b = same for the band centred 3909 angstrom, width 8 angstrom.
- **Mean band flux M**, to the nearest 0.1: 2.3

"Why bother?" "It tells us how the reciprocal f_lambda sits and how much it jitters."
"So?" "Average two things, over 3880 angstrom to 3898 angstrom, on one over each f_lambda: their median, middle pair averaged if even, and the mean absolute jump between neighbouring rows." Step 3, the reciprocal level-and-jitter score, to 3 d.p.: 0.269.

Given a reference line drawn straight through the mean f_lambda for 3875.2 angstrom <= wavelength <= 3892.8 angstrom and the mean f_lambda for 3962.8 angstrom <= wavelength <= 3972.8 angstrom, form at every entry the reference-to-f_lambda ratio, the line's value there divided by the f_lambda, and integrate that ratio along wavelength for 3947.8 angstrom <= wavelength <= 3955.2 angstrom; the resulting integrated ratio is 3.7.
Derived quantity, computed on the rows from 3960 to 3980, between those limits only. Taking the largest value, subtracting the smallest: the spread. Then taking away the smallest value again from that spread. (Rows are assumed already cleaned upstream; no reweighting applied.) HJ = 1.2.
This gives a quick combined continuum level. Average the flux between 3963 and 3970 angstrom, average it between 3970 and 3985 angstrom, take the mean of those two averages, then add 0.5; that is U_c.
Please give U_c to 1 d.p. 2.4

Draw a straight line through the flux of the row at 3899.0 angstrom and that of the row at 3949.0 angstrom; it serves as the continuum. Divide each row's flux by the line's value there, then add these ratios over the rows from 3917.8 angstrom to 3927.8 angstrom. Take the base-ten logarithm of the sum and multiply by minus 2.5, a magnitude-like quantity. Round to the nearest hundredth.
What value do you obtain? -1.29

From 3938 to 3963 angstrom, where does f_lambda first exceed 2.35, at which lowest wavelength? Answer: 3946.5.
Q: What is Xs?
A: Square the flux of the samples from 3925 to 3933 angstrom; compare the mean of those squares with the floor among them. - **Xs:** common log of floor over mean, -0.20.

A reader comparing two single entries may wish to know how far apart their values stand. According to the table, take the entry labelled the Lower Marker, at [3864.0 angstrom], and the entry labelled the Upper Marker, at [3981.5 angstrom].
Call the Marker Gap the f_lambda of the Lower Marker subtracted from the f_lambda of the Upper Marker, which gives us 1.3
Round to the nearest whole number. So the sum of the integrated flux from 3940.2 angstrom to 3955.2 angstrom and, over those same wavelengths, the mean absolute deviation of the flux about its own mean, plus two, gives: 39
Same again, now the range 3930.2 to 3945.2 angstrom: 25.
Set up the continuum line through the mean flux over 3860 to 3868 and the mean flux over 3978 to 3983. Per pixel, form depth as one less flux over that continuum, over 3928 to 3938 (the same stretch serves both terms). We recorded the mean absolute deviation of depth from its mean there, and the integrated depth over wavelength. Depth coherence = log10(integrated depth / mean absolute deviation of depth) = 1.98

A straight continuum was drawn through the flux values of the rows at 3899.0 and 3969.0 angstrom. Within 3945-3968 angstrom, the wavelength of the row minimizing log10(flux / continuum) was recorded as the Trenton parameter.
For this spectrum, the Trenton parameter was 3966.5 angstrom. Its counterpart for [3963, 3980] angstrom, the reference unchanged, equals 3966.5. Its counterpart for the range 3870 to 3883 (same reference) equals 3871.5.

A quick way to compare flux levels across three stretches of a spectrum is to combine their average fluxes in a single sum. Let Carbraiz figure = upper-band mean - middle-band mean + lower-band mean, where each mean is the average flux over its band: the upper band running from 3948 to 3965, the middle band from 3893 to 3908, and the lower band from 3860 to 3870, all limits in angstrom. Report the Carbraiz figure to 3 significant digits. 1.85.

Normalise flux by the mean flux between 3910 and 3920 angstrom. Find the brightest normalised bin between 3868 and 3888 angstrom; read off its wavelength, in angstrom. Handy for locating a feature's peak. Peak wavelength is 3886.5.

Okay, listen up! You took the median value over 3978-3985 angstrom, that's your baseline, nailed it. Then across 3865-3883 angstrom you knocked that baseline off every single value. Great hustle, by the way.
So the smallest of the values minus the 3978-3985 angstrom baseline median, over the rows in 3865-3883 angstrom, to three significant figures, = -1.53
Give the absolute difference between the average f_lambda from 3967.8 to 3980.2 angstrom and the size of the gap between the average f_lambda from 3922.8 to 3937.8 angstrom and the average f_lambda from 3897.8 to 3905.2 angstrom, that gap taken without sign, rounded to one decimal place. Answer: 1.0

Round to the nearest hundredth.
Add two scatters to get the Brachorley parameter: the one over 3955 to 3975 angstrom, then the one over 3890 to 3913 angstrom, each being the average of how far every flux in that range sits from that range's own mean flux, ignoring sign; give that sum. 0.66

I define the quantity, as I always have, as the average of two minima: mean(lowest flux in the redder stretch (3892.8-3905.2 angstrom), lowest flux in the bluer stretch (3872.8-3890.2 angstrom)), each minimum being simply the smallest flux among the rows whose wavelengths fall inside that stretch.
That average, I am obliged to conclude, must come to 1.9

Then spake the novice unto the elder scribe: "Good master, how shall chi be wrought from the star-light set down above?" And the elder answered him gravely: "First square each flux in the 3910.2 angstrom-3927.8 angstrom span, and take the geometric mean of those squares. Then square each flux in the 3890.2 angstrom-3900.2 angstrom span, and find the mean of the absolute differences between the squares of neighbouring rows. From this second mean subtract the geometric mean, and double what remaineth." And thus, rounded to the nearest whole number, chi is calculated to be -11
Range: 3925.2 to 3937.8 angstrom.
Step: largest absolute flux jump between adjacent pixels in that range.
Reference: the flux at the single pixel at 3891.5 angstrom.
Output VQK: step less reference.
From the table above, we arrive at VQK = -1.9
